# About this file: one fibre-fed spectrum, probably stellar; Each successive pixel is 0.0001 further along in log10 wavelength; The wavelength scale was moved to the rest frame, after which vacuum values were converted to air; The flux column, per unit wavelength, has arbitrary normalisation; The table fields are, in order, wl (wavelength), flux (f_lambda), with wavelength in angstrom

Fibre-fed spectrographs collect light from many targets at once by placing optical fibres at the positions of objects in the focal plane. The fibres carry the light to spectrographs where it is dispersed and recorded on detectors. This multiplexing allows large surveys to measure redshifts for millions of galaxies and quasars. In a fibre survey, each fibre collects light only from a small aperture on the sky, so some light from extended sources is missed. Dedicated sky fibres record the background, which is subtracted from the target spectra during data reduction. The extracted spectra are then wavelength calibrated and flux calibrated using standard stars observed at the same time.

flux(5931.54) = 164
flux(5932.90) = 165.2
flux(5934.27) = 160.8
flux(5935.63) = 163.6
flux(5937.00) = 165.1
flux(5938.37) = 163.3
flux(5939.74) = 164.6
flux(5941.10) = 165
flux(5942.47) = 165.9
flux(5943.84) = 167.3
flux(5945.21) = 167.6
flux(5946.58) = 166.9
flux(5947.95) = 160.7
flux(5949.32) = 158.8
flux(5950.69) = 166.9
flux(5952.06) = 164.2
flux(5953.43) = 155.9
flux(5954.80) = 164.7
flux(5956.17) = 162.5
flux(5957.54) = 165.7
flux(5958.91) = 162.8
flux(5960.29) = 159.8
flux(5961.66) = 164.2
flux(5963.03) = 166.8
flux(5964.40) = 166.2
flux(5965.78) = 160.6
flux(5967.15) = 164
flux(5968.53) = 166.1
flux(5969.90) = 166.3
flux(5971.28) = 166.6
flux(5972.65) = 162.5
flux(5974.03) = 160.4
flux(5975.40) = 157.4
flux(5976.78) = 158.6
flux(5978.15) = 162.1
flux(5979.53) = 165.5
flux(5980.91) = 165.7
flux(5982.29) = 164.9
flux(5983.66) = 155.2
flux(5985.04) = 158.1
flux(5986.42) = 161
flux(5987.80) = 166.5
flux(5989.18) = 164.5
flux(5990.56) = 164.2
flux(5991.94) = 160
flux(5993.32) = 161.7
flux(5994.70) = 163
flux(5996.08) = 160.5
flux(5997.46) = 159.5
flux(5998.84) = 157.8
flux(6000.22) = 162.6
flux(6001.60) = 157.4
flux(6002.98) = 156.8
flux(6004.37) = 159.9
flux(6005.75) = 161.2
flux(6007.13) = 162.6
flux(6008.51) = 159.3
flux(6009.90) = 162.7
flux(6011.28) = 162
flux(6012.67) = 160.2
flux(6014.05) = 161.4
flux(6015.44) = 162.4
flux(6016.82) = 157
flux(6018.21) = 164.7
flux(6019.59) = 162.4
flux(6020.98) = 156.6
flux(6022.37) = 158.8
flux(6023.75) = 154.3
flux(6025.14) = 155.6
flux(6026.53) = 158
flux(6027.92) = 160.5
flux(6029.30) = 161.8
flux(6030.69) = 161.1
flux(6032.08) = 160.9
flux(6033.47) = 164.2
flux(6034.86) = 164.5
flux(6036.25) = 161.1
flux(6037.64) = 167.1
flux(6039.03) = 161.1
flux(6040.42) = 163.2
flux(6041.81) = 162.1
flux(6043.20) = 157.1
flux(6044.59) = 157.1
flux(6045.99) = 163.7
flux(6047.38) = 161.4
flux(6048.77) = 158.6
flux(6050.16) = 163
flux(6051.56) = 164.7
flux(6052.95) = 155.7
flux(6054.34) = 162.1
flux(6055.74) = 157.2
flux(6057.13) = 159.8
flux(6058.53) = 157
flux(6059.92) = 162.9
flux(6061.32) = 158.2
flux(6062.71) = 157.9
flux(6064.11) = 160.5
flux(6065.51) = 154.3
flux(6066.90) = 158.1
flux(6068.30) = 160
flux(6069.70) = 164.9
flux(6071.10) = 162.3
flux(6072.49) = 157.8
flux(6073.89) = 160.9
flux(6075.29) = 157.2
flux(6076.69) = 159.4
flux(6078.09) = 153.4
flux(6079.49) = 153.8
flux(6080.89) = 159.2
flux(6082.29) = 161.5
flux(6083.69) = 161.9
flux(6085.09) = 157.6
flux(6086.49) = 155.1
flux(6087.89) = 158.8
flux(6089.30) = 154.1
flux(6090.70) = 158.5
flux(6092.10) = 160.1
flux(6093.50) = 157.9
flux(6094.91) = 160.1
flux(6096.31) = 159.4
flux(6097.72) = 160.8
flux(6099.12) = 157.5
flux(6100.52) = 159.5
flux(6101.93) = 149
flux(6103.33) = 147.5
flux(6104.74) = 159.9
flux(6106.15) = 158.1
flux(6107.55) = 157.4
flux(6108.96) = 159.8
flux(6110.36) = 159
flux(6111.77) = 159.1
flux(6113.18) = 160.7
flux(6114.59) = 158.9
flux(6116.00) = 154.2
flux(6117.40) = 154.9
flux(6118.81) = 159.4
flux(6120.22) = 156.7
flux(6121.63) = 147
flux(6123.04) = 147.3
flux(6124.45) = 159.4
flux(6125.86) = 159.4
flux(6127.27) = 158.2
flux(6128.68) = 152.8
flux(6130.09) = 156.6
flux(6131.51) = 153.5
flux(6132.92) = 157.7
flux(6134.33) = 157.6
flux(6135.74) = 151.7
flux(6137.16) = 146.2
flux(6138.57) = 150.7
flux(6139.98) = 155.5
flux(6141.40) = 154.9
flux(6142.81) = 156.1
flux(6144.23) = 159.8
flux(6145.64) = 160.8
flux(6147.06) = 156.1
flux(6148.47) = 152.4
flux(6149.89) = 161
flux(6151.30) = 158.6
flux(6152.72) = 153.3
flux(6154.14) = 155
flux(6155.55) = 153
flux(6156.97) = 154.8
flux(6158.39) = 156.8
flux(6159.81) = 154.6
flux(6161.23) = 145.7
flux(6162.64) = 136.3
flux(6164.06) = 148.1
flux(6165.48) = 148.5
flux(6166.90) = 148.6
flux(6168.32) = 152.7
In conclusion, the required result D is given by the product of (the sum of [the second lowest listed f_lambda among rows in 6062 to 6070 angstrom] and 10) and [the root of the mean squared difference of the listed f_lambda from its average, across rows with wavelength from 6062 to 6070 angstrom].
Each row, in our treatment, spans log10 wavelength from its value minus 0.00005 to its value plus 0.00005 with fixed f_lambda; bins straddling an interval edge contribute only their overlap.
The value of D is 538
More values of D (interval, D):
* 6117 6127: 807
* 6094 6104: 821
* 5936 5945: 213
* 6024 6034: 430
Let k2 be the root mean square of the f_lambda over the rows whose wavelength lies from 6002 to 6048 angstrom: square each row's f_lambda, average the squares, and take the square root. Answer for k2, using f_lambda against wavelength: 161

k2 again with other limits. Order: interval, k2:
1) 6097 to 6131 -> 156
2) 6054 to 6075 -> 160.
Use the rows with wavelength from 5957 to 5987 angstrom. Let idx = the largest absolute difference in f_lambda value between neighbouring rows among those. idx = 9.7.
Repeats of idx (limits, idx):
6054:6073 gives 6.2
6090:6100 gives 3.3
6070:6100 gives 6.0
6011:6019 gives 7.7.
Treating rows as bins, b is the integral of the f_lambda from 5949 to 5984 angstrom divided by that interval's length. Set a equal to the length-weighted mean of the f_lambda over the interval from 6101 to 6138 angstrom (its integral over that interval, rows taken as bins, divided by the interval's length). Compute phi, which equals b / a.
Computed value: 1.05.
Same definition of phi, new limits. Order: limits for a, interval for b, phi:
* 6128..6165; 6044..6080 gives 1.04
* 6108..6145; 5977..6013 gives 1.04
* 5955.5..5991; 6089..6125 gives 0.96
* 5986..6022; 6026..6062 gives 1.00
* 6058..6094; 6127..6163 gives 0.97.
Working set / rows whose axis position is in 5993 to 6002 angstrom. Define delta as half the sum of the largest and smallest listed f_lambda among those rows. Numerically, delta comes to 160.2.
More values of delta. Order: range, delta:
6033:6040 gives 164.1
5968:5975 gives 163.5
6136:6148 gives 153.5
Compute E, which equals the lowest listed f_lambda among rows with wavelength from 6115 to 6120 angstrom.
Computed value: 154.2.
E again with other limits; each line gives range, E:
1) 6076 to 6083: 153.4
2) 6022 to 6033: 154.3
